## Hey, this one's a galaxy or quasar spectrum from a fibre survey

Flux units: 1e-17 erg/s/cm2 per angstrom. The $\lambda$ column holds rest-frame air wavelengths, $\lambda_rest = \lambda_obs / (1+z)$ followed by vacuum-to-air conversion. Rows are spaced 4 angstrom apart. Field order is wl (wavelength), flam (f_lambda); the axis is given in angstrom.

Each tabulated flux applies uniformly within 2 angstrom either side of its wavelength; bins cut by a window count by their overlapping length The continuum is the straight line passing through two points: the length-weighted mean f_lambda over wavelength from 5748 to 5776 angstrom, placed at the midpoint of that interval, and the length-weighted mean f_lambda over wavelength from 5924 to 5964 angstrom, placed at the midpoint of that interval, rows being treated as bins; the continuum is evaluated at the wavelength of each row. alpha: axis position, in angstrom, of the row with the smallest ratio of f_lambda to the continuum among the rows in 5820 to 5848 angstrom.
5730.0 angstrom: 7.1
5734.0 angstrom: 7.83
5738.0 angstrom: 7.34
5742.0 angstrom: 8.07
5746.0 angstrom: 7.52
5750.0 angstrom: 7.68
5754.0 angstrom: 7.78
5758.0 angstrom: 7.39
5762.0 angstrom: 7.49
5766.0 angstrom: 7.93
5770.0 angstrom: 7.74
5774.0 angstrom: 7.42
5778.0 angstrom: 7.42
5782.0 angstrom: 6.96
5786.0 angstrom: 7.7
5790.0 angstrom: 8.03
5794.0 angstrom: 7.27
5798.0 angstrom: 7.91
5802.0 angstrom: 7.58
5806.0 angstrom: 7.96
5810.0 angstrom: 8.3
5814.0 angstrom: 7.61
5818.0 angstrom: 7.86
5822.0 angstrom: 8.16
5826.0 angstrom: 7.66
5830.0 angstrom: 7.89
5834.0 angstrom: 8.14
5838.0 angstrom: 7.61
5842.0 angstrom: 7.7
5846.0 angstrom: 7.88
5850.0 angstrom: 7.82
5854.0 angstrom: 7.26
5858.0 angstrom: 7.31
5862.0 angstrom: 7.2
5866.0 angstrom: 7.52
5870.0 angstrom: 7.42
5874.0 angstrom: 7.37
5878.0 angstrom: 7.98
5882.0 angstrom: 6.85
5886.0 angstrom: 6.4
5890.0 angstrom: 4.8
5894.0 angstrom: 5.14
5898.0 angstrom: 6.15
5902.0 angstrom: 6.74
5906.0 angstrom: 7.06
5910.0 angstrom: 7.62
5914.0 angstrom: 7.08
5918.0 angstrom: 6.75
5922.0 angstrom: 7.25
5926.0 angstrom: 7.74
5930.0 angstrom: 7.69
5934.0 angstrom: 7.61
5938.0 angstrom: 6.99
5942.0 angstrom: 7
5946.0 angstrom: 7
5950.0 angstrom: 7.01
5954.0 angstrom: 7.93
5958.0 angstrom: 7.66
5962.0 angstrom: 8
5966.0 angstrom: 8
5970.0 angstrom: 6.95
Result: 5838.0 angstrom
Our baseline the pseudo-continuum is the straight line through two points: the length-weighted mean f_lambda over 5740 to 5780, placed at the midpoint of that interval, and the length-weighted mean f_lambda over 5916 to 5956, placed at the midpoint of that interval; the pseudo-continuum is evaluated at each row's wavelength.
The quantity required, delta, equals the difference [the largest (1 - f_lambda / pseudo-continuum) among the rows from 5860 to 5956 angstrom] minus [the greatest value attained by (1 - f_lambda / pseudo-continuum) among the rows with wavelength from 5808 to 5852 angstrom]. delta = 0.36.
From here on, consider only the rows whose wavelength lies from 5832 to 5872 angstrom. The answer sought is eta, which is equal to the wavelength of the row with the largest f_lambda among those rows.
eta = 5834.0 angstrom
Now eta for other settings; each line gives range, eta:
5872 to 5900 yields 5878.0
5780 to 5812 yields 5810.0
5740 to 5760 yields 5742.0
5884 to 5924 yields 5910.0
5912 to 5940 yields 5926.0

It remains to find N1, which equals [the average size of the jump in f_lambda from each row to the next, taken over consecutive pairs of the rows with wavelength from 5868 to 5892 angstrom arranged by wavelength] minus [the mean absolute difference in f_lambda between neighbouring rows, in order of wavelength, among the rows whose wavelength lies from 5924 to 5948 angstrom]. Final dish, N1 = 0.62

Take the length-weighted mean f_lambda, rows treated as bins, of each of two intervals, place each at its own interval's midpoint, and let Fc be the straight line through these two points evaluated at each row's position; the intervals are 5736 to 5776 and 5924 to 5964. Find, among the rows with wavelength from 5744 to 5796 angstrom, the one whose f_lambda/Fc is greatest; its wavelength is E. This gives 5790.0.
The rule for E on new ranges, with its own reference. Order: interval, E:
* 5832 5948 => 5834.0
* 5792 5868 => 5810.0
